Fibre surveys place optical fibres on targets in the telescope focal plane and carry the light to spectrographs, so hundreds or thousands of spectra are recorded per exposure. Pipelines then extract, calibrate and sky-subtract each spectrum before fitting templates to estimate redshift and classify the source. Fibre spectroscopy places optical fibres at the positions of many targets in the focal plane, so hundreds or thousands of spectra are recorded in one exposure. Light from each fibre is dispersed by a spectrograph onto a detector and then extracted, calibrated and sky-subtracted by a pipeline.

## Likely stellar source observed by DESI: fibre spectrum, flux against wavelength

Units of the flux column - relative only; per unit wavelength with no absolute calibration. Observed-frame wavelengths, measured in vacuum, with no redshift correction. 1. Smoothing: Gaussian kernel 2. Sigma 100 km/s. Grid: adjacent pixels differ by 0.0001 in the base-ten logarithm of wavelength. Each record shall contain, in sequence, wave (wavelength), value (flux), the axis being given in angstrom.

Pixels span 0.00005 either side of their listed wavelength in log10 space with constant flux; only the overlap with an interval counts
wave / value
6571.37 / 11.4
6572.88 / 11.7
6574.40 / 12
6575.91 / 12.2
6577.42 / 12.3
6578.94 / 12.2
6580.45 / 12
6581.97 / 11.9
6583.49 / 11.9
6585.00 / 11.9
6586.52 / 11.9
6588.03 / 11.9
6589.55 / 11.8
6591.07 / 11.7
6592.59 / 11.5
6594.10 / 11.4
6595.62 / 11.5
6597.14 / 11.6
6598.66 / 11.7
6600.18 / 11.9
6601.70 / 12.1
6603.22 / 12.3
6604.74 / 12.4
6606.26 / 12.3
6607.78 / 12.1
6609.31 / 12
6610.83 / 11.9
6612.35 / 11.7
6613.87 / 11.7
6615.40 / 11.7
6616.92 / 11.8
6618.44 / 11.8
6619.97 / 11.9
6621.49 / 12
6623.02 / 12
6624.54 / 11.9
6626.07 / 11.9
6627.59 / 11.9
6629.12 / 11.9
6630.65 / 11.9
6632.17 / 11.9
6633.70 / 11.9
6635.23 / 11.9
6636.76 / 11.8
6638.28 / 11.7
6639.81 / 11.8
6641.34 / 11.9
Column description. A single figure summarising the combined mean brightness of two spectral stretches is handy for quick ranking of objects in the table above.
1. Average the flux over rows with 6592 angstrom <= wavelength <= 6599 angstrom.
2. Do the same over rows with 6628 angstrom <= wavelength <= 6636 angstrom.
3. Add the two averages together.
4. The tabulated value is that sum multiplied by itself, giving 549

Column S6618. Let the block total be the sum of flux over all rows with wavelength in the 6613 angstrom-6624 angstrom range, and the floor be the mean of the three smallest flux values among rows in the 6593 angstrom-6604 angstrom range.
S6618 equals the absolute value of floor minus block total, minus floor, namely 59.9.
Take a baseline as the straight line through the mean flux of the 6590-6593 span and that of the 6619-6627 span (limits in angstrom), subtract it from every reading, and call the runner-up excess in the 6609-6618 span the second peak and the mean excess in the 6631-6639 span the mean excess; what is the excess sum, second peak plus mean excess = -0.1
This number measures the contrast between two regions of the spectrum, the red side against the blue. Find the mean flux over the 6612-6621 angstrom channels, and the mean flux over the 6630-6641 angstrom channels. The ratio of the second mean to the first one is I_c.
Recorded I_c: 1.006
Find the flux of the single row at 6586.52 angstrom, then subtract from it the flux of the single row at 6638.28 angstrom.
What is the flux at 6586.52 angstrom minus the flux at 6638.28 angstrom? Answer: 0.200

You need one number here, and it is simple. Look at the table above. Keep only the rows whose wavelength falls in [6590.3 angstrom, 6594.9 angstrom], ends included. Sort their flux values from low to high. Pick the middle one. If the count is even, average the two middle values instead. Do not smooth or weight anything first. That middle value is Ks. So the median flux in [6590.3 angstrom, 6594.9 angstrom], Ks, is 11.5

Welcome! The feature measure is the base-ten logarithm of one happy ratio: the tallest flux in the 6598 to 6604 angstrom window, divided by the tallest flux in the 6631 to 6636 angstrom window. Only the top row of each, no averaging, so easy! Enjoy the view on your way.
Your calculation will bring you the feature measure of 0.014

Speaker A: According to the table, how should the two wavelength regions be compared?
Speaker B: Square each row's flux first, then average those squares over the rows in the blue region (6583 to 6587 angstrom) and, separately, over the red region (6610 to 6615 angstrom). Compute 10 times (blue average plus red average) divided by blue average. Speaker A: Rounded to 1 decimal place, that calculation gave 19.8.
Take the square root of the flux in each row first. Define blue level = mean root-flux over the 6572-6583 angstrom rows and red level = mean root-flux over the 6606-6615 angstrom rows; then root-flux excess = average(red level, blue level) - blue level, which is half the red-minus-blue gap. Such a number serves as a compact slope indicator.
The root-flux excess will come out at -0.01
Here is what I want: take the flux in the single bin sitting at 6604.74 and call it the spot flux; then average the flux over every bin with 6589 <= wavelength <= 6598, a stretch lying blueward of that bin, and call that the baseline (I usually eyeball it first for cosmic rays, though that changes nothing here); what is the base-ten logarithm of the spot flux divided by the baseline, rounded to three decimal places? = 0.030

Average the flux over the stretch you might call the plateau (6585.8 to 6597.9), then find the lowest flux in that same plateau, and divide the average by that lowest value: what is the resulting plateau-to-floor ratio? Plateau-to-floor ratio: 1.02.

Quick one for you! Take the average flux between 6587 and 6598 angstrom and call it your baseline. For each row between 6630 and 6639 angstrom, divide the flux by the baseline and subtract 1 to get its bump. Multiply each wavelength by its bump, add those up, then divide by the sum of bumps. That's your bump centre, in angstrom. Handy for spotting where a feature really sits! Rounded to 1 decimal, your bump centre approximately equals 6633.7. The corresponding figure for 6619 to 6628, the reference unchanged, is 6623.6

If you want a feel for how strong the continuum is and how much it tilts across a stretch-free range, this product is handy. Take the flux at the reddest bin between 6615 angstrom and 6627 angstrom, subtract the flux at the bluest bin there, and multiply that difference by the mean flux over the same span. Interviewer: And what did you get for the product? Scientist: 2.4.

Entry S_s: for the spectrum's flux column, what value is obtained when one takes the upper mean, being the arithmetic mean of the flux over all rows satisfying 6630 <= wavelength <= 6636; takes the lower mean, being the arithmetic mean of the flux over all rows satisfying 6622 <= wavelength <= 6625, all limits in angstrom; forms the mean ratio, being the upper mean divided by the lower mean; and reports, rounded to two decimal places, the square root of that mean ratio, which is 1.00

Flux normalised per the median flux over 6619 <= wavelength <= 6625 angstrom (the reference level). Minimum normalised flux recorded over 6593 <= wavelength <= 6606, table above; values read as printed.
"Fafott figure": 0.954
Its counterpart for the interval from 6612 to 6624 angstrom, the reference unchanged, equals 0.979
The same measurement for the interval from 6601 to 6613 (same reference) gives 0.979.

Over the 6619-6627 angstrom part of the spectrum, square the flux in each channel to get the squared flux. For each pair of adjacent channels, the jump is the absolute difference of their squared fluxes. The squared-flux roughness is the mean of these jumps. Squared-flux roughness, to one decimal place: 1.2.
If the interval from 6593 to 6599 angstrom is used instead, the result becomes 2.3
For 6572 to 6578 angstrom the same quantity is 4.8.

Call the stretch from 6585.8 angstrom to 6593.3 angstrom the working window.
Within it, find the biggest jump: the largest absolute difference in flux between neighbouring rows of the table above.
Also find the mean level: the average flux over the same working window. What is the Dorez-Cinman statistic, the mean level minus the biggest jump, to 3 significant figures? 11.6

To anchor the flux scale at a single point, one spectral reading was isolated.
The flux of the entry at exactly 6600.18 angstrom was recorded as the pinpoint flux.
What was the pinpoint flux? 11.9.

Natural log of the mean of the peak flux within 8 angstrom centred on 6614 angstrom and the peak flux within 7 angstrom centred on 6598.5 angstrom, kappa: 2.48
